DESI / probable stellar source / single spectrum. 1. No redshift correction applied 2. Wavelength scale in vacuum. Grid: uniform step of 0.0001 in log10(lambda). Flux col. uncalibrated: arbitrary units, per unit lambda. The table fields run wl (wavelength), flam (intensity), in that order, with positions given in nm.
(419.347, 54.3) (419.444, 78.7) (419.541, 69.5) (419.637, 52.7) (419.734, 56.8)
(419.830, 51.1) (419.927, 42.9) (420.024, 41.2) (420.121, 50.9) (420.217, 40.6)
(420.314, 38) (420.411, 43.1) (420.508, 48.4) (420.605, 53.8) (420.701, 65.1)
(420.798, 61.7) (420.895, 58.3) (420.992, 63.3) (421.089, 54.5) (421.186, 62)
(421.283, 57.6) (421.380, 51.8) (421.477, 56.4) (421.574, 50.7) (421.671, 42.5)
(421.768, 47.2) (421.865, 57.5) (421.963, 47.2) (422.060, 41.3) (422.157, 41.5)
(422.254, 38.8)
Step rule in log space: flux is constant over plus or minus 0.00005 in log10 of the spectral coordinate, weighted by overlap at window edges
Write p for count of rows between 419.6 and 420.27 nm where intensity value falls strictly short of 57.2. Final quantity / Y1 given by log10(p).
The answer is 0.85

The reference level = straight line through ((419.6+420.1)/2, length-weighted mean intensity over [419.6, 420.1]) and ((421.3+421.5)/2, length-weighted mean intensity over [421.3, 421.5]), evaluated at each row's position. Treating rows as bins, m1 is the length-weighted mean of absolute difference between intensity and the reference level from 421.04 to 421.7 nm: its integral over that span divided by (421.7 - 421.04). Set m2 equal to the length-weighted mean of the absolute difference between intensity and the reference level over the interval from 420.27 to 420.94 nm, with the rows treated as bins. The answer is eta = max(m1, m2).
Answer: 7.7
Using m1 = 4.7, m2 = 8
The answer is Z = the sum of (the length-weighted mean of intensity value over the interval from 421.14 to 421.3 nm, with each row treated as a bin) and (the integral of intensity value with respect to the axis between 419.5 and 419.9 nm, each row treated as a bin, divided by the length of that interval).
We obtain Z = 117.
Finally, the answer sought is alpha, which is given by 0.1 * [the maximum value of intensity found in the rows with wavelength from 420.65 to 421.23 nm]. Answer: 6.5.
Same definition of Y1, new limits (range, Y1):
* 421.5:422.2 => 0.78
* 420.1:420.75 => 0.78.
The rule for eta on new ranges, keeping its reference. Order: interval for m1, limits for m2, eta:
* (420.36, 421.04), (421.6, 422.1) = 9.1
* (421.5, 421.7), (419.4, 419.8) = 15.7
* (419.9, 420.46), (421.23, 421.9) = 7.6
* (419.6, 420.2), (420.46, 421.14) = 6.4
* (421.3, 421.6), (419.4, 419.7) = 18.5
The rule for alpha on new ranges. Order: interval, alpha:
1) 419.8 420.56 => 5.1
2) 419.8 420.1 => 5.1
